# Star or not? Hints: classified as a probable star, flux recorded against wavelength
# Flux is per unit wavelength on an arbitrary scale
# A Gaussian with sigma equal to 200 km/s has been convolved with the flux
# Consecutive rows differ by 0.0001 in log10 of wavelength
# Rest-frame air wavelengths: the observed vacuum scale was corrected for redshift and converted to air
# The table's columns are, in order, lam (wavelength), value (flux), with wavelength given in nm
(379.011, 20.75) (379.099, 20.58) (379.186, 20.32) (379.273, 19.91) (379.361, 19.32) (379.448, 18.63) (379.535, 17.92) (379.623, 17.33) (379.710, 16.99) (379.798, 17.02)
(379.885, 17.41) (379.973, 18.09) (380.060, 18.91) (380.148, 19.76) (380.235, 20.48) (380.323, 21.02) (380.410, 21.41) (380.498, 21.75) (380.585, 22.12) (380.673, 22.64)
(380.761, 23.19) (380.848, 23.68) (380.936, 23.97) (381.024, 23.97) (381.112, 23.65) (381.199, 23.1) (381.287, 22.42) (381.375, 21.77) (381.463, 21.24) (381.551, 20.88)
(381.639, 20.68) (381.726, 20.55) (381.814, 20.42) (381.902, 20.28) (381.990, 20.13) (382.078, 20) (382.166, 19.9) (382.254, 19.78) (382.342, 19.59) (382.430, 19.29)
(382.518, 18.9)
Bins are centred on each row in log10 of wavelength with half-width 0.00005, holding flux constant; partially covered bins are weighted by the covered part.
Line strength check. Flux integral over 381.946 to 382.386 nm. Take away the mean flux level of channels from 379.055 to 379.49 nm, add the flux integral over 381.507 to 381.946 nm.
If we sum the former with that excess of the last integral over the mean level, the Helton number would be -2.0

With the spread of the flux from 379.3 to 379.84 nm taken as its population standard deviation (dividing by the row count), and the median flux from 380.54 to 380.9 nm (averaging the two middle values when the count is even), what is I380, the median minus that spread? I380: 22.1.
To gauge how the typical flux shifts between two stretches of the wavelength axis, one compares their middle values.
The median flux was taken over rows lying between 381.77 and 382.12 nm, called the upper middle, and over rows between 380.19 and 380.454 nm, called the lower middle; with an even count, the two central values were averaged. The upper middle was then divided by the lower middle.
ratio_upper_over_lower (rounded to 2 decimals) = 0.96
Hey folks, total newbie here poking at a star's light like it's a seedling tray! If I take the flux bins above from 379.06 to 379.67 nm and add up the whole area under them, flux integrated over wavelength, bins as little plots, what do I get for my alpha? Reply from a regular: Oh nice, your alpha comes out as 11.7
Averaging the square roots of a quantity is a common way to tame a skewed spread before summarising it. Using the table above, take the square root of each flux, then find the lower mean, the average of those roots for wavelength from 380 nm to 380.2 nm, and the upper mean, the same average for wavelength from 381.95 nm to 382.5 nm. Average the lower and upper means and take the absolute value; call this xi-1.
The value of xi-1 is 4.42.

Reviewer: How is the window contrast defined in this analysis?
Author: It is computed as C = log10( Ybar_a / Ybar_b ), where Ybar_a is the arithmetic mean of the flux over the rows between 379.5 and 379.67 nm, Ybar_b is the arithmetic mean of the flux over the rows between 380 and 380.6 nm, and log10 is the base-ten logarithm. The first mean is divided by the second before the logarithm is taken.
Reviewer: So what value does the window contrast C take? -0.07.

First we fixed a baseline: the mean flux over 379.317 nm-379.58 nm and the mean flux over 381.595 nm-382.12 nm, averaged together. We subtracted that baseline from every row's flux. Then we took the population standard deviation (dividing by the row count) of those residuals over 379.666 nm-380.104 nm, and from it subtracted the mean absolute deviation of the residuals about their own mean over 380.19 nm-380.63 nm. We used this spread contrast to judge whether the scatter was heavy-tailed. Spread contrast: 0.2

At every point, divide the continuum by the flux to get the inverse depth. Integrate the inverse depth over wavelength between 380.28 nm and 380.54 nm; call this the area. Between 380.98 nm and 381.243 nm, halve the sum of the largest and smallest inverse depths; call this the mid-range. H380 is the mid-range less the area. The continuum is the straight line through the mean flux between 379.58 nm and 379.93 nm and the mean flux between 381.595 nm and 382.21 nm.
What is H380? 0.59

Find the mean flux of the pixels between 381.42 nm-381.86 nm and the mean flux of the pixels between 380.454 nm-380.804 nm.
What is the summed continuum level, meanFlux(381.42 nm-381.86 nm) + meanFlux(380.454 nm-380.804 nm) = 43.2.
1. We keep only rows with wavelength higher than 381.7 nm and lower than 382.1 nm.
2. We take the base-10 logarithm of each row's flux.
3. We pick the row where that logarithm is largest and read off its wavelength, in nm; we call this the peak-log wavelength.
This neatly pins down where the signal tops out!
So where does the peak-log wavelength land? 381.726 nm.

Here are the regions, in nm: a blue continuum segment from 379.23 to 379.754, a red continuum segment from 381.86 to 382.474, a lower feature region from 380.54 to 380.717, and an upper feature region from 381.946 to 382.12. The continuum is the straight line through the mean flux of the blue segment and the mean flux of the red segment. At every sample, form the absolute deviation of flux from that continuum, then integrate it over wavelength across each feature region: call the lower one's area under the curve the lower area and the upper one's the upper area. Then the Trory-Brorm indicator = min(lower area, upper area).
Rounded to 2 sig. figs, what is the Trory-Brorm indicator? 0.050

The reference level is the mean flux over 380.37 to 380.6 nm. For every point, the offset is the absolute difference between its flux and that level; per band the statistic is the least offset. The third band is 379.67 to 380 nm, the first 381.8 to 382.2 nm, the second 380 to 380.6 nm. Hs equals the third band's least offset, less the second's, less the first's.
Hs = 2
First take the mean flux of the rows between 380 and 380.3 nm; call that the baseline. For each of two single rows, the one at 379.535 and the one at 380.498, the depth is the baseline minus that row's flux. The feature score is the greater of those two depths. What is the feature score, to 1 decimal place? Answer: 1.8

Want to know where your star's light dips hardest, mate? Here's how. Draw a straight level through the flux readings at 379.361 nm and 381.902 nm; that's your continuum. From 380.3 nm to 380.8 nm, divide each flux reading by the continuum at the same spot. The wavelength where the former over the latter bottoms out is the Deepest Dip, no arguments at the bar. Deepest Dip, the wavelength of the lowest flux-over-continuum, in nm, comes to 380.323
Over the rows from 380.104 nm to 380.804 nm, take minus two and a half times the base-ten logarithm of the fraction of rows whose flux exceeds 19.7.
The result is 0.00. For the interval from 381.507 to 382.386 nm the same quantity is 0.11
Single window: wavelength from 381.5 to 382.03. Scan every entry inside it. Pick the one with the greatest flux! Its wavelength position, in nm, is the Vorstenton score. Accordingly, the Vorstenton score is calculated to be 381.551 nm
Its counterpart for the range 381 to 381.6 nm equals 381.024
